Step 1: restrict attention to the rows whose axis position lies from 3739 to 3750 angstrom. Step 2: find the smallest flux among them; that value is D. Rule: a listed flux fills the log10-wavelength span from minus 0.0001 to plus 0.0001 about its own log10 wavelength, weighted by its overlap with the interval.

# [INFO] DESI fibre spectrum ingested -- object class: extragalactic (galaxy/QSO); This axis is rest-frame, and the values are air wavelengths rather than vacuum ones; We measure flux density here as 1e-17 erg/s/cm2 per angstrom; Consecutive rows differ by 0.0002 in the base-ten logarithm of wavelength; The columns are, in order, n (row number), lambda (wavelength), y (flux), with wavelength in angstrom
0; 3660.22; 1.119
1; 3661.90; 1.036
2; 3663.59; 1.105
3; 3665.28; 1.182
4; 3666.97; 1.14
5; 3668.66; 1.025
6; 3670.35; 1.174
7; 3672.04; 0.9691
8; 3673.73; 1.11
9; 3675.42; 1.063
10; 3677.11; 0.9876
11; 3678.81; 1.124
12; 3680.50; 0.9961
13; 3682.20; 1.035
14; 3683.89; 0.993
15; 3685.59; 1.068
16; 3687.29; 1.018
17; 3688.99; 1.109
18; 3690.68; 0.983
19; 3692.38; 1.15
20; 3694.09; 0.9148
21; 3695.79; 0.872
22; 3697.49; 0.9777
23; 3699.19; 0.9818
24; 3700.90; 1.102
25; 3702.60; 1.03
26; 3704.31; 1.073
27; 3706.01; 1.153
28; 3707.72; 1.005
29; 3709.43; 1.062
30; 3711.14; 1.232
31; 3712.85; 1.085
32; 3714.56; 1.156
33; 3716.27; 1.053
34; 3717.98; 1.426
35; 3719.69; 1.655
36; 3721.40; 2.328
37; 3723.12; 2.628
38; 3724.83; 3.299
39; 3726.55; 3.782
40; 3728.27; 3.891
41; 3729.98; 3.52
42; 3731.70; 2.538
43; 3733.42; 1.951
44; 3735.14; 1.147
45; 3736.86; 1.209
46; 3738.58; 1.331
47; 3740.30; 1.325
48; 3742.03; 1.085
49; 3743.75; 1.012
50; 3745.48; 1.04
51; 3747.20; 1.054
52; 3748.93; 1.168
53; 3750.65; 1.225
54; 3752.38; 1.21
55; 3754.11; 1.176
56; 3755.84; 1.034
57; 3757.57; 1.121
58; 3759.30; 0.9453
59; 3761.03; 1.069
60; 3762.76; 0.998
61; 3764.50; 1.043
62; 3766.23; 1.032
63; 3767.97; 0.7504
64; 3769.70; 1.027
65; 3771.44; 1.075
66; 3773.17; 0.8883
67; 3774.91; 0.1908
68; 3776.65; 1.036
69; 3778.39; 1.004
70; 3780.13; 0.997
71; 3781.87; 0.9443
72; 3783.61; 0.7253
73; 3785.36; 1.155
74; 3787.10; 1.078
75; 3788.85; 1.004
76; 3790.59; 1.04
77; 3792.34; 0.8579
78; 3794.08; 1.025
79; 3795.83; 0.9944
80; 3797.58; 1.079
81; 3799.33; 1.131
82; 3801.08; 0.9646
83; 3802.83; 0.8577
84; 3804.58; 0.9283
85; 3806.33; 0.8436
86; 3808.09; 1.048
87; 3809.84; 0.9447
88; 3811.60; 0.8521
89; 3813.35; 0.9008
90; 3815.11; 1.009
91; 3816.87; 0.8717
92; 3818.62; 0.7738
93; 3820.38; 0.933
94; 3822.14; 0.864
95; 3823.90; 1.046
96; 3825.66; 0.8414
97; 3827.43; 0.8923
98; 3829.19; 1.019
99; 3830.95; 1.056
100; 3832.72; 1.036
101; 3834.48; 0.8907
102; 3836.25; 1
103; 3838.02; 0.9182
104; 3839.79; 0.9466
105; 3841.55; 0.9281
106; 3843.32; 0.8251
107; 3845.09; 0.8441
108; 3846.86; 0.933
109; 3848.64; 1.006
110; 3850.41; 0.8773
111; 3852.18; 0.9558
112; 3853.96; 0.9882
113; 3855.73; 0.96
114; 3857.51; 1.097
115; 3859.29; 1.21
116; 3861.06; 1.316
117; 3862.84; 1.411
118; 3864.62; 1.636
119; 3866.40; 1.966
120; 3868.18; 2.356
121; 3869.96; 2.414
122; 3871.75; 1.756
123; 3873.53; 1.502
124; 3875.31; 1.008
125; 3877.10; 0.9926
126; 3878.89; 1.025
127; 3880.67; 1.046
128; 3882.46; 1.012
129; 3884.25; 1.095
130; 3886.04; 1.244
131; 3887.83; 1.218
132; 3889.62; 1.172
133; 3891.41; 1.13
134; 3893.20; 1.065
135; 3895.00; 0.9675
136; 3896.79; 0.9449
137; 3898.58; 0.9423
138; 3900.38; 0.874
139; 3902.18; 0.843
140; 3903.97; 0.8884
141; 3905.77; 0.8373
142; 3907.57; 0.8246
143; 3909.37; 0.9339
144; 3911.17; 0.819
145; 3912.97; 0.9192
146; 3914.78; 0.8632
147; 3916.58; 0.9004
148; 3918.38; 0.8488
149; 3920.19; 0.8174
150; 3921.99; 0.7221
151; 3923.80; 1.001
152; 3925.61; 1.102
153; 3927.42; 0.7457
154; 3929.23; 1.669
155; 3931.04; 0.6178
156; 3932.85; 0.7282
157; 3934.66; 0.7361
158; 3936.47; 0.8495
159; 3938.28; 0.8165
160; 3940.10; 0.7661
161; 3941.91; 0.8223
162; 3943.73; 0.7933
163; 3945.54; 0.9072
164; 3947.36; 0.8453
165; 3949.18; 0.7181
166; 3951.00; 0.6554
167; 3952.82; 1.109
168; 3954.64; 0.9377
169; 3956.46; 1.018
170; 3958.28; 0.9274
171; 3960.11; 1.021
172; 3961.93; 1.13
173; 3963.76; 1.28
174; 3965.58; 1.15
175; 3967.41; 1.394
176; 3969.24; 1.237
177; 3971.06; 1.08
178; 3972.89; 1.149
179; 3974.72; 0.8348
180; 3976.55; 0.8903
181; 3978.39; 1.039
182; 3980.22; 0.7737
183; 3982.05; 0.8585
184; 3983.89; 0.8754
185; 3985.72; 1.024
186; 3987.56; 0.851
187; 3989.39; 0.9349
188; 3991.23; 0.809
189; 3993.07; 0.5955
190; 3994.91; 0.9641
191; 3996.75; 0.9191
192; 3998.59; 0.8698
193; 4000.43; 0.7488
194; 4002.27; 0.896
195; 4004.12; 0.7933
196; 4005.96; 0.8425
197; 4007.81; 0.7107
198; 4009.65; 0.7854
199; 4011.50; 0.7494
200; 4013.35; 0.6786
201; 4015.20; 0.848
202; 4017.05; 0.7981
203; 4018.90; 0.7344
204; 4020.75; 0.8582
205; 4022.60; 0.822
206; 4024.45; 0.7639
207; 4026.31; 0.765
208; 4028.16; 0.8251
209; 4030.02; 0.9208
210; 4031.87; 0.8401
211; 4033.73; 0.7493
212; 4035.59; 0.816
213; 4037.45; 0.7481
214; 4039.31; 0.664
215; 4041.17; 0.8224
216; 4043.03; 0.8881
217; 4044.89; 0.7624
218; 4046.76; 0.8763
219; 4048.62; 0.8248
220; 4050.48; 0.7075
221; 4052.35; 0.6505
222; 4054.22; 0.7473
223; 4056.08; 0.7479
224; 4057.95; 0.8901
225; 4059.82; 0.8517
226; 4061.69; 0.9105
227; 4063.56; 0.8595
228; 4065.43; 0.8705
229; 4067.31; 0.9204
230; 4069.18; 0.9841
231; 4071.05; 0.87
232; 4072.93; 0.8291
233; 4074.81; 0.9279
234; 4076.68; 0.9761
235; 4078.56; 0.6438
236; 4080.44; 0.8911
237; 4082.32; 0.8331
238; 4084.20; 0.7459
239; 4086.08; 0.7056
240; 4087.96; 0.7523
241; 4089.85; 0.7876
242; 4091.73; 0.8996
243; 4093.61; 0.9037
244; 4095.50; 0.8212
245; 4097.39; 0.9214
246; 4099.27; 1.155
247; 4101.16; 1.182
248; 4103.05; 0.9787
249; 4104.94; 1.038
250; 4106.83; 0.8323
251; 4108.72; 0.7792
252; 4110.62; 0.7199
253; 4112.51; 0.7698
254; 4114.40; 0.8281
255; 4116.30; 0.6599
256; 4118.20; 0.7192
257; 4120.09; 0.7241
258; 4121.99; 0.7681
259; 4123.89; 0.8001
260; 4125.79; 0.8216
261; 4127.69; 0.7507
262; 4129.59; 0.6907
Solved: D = 1.012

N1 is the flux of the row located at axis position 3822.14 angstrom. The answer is 0.864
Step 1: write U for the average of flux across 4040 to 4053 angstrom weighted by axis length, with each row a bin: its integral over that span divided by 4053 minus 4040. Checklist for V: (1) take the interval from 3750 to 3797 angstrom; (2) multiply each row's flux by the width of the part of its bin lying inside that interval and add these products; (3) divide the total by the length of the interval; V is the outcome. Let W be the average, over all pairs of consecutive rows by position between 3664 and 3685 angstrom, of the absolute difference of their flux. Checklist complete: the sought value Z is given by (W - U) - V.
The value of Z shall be -1.68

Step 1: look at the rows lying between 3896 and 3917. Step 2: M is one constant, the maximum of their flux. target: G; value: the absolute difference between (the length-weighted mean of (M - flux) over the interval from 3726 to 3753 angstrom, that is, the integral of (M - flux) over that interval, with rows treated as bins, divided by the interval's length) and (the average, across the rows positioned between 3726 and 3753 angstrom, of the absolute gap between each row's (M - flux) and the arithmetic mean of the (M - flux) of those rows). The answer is 1.66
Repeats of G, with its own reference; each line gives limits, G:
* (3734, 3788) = 0.22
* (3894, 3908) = 0.01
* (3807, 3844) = 0.06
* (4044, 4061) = 0.09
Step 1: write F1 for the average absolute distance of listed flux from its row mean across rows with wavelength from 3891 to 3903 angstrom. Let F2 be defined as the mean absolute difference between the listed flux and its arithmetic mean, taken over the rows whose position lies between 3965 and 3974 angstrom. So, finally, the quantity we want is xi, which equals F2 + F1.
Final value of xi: 0.17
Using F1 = 0.075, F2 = 0.091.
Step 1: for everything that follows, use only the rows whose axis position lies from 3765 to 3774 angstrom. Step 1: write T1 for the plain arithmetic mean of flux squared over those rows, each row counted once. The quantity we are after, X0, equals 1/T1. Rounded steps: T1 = 0.9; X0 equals 1.1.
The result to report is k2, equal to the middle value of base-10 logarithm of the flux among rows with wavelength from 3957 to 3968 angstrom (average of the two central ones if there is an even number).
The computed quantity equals 0.06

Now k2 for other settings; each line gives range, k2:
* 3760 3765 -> 0.02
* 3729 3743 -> 0.12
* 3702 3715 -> 0.03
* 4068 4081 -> -0.05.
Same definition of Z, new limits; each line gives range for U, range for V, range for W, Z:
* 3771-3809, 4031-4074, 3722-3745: -1.39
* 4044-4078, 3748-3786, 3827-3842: -1.76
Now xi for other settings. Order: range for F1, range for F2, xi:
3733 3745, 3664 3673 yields 0.29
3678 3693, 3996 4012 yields 0.11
